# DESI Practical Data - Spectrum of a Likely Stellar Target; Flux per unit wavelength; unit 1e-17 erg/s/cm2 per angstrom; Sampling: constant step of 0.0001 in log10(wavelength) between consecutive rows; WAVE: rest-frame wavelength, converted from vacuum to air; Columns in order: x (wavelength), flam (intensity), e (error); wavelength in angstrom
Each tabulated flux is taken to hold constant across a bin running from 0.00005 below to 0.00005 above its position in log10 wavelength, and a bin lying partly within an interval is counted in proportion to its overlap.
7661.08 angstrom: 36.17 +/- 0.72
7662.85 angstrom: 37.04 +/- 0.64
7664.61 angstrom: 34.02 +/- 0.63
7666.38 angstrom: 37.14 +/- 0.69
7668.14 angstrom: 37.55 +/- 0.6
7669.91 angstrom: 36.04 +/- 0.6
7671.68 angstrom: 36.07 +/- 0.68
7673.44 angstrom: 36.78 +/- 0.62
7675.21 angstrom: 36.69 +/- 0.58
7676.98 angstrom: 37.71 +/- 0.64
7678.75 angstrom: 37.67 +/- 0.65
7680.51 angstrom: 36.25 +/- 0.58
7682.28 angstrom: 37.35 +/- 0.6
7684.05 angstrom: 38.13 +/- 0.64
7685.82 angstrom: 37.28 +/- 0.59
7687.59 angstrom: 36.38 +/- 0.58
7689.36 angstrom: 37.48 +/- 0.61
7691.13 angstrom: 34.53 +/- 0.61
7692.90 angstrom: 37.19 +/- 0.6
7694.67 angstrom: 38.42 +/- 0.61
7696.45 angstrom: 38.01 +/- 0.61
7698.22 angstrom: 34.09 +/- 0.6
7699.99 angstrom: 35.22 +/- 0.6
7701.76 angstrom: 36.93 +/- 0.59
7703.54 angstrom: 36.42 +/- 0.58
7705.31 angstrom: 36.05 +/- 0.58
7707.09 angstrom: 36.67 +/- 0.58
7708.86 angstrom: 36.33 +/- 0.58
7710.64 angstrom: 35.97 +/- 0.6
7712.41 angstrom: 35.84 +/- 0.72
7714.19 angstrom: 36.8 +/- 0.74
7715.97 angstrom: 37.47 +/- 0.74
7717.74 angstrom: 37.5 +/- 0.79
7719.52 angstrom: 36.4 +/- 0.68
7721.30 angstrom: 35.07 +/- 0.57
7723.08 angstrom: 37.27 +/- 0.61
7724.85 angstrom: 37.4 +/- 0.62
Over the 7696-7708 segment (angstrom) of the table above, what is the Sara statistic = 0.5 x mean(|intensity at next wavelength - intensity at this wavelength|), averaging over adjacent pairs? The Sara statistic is 0.69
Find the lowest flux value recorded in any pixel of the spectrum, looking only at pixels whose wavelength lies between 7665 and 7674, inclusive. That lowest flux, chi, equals 36.04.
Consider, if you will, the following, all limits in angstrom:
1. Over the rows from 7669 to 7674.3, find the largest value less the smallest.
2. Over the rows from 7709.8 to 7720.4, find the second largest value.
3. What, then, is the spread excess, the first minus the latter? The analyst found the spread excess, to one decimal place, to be -36.7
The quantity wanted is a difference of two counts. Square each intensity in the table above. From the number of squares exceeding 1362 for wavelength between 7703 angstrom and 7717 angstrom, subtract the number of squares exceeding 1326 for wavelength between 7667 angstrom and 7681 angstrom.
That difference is -4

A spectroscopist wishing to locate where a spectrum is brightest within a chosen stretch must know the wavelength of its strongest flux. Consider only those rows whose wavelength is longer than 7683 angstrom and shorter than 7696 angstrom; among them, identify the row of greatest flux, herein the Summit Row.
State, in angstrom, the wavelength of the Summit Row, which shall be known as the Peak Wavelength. 7694.67 angstrom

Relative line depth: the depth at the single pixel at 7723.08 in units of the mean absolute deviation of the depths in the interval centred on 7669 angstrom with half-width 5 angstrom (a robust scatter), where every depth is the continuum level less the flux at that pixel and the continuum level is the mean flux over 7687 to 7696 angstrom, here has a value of -0.5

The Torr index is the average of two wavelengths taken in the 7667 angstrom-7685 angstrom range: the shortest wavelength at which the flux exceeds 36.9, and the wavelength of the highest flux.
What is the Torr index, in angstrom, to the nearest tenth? 7676.1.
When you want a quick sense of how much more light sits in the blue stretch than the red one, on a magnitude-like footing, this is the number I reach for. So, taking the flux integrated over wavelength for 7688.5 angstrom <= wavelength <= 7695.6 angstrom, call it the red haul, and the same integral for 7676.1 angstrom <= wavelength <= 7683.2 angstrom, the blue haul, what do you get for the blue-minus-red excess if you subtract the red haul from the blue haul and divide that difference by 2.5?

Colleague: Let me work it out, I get 1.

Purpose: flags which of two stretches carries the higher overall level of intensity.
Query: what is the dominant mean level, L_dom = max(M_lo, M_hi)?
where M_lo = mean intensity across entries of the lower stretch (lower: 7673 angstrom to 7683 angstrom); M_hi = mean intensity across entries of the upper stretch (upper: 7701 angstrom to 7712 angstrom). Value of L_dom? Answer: 37.1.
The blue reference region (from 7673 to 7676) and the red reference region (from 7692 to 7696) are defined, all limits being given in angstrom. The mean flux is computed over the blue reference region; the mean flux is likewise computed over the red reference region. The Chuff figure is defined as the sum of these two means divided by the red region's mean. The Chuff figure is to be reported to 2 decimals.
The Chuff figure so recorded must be 1.97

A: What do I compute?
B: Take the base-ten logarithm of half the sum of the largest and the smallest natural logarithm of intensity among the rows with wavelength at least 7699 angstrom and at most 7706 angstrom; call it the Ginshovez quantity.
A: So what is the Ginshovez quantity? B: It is 0.5545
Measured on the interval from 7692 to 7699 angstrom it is 0.5549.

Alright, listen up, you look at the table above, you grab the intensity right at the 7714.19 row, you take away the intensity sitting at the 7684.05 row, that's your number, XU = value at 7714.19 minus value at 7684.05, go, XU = -1.3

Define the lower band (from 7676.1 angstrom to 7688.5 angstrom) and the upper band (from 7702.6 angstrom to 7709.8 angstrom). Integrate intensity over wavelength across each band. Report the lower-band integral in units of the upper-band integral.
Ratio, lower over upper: 1.8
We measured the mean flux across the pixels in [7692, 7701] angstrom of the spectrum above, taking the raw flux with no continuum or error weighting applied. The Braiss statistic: 36.6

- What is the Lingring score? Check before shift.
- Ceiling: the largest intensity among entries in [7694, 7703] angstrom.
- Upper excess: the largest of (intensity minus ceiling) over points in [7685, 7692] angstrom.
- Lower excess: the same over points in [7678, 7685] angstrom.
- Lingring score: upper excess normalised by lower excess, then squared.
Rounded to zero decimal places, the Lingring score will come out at 11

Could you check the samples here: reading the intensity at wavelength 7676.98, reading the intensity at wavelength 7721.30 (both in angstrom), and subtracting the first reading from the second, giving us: -2.6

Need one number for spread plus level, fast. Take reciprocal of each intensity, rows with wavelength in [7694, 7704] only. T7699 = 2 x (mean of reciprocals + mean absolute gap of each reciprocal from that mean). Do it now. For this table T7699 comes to 0.0568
